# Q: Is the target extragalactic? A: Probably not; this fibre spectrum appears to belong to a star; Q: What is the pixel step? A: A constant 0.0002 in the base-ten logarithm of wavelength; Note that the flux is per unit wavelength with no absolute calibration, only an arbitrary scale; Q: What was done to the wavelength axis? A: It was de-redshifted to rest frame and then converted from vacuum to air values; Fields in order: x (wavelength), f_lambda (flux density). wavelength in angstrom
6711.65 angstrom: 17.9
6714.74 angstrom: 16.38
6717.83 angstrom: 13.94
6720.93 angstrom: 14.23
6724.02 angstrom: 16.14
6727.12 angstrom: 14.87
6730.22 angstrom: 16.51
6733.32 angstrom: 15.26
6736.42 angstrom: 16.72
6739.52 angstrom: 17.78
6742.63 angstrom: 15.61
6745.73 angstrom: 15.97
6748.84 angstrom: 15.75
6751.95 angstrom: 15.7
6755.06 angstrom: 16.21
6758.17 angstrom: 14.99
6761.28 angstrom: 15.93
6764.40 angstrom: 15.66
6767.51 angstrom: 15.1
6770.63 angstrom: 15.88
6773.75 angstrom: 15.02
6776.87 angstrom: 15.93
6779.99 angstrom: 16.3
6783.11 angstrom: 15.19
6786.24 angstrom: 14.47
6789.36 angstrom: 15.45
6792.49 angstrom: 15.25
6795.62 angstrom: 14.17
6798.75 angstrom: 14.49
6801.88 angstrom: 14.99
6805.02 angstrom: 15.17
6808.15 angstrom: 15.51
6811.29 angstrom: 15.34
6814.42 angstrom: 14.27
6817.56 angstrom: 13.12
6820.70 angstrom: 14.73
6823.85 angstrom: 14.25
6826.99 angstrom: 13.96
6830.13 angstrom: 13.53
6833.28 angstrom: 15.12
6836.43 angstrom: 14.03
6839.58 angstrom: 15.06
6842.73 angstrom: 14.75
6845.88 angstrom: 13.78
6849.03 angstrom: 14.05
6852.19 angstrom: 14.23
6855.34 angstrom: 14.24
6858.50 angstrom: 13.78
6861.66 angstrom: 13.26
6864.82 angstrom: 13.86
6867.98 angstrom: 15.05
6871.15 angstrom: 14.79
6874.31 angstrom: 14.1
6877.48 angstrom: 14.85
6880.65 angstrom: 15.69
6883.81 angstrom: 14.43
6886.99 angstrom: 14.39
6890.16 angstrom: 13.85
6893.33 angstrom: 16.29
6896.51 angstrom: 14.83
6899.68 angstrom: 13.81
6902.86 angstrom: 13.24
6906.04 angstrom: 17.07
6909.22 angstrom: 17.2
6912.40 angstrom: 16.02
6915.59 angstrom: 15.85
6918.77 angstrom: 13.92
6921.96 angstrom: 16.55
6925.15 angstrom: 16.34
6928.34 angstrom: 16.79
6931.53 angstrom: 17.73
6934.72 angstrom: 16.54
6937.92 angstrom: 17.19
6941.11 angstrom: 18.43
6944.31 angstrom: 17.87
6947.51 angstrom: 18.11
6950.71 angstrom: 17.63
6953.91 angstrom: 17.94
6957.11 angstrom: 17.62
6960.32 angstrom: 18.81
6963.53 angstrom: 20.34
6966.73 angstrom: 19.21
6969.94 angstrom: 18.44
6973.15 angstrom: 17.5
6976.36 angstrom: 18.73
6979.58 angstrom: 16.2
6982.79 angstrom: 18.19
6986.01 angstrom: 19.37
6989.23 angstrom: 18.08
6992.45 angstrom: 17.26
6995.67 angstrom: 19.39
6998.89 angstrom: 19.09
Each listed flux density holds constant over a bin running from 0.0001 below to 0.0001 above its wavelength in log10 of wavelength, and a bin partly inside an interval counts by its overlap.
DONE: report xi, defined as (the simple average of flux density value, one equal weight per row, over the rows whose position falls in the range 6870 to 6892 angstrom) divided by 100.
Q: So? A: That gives 0.146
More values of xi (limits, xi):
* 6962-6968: 0.198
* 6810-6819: 0.142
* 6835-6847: 0.144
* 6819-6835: 0.143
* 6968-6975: 0.180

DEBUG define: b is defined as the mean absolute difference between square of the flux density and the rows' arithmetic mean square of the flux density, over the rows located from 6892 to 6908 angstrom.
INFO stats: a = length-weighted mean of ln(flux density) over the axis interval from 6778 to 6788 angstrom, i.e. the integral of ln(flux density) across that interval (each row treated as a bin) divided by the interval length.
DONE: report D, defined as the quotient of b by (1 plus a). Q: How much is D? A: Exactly 11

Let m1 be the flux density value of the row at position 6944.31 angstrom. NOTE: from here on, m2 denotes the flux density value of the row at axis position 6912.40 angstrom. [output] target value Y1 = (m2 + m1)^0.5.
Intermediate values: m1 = 17.87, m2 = 16.02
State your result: 5.8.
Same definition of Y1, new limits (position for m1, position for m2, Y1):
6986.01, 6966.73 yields 6.2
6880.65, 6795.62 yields 5.5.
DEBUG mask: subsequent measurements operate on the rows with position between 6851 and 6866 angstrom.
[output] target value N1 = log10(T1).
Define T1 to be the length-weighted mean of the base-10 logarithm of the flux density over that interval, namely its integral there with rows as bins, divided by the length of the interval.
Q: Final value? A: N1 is 0.058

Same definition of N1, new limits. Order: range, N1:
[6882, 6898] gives 0.068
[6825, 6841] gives 0.063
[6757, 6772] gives 0.076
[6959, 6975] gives 0.106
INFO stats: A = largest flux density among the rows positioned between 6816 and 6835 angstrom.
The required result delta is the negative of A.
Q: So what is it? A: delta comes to -15.1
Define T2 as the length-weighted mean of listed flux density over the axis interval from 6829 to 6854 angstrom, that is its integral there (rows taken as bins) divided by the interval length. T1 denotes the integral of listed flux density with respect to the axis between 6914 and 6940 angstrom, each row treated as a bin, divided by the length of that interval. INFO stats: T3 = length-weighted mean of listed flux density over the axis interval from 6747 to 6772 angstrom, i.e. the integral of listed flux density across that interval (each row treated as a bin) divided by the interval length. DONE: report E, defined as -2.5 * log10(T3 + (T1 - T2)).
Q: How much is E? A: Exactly -3.12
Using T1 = 16.4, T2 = 14.3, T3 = 15.7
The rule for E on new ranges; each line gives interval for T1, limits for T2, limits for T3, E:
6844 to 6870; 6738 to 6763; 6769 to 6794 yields -2.83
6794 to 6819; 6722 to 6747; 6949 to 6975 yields -3.08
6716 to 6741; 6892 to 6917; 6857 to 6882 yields -2.91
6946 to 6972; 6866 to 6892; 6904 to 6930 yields -3.25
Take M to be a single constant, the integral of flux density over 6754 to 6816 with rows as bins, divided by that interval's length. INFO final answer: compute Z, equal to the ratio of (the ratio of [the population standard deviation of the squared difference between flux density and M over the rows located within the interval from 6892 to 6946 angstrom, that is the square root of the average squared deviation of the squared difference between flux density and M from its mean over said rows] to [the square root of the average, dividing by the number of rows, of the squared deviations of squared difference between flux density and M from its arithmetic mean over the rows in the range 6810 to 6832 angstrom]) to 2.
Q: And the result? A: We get 0.9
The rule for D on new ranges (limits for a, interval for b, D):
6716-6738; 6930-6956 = 4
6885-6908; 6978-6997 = 9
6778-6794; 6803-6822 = 5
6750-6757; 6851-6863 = 3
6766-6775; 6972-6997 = 8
